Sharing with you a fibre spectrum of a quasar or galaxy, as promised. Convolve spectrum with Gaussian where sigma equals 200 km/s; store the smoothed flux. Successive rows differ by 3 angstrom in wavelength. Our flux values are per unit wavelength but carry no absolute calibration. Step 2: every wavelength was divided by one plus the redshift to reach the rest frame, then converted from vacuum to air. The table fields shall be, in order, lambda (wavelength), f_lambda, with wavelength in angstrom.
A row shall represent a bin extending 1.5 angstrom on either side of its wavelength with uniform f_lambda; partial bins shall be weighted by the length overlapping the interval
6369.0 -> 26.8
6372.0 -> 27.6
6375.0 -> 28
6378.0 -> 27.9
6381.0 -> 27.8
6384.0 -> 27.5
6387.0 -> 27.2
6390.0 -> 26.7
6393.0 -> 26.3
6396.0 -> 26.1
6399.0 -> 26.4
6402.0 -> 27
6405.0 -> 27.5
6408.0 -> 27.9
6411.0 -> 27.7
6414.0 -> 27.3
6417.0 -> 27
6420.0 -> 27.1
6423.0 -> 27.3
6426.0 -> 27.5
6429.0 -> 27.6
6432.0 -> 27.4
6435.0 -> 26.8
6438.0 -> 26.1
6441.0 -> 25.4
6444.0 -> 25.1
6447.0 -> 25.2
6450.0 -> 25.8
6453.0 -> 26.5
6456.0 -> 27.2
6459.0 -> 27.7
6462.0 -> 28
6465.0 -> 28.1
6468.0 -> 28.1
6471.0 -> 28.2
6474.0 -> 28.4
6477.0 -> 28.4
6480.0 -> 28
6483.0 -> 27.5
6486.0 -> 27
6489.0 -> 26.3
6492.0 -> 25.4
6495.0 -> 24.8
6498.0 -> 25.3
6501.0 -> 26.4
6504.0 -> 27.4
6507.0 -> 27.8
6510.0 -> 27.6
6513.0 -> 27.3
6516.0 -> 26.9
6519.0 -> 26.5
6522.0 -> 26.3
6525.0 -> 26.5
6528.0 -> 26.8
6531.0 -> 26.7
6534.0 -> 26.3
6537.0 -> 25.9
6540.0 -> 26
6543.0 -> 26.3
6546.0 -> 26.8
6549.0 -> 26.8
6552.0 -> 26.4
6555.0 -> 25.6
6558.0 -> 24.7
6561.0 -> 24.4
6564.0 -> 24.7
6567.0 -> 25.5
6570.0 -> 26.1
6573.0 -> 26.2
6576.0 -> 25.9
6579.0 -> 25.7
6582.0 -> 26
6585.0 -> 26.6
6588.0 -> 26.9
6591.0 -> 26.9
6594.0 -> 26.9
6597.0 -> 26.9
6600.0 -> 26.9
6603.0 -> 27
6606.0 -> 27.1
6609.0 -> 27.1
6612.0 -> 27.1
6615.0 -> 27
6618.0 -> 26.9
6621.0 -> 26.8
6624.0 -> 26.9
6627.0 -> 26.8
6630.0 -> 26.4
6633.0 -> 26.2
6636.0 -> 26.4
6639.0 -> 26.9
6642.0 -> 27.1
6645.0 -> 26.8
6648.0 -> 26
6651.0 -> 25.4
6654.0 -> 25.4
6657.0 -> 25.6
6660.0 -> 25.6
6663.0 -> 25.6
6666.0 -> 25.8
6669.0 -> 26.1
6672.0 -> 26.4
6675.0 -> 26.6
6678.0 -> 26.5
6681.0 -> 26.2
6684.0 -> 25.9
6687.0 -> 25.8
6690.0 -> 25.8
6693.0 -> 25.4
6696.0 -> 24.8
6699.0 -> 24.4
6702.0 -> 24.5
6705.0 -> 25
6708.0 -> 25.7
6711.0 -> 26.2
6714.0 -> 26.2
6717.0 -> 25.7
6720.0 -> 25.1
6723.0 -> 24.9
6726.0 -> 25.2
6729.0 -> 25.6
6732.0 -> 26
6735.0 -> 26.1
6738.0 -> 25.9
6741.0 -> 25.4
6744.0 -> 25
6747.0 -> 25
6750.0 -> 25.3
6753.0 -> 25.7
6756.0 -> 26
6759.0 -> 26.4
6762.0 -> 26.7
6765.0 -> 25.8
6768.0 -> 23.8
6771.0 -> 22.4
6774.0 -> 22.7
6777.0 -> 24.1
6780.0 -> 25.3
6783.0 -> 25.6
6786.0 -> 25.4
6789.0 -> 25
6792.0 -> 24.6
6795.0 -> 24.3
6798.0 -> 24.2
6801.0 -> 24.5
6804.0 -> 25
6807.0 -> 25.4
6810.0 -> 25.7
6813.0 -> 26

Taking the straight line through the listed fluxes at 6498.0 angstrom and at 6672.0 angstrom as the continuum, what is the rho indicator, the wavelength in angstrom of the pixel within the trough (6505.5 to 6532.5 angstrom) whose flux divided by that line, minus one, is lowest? 6522.0 angstrom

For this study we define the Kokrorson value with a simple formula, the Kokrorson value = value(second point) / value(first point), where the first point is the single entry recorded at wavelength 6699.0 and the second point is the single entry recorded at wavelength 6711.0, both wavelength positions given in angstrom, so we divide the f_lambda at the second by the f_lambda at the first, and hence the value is 1.07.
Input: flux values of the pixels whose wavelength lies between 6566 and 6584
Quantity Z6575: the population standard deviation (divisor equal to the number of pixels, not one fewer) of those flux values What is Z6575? 0.24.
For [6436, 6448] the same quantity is 0.39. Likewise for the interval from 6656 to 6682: 0.38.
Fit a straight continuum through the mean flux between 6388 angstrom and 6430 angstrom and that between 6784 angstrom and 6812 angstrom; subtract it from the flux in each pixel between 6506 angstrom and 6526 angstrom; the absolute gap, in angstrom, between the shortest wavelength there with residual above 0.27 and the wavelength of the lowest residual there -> 15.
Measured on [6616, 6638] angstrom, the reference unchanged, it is 15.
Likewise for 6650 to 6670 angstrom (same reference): 18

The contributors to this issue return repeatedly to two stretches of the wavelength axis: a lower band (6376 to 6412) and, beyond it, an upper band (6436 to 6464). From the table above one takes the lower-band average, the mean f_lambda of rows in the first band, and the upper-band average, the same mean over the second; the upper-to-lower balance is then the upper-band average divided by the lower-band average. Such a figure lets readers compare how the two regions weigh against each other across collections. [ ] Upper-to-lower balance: 0.97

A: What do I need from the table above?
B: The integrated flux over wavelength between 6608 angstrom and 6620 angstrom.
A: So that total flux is 324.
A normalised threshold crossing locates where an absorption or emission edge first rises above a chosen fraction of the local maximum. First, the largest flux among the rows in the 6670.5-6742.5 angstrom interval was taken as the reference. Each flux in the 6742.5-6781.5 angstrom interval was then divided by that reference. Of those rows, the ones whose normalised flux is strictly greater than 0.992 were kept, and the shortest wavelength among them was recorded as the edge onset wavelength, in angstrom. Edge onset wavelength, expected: 6759.0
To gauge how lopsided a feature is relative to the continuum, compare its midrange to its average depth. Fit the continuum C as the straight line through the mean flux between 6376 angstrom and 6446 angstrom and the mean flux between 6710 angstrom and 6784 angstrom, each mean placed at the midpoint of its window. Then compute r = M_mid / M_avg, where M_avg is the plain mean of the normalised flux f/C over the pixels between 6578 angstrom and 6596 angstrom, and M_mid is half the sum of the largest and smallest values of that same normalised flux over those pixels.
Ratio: 0.99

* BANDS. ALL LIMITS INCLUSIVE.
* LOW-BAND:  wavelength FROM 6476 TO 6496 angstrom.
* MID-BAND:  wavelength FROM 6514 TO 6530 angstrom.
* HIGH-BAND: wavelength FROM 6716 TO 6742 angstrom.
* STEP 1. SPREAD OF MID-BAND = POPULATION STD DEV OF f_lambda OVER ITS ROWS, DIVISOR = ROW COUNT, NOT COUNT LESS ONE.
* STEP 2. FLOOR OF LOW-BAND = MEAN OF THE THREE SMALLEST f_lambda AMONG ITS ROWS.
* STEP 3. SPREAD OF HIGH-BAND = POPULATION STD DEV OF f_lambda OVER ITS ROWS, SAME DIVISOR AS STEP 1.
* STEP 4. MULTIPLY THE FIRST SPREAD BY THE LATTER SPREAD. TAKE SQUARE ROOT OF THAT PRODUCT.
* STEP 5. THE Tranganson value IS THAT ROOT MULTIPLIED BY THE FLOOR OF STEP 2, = 7.5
